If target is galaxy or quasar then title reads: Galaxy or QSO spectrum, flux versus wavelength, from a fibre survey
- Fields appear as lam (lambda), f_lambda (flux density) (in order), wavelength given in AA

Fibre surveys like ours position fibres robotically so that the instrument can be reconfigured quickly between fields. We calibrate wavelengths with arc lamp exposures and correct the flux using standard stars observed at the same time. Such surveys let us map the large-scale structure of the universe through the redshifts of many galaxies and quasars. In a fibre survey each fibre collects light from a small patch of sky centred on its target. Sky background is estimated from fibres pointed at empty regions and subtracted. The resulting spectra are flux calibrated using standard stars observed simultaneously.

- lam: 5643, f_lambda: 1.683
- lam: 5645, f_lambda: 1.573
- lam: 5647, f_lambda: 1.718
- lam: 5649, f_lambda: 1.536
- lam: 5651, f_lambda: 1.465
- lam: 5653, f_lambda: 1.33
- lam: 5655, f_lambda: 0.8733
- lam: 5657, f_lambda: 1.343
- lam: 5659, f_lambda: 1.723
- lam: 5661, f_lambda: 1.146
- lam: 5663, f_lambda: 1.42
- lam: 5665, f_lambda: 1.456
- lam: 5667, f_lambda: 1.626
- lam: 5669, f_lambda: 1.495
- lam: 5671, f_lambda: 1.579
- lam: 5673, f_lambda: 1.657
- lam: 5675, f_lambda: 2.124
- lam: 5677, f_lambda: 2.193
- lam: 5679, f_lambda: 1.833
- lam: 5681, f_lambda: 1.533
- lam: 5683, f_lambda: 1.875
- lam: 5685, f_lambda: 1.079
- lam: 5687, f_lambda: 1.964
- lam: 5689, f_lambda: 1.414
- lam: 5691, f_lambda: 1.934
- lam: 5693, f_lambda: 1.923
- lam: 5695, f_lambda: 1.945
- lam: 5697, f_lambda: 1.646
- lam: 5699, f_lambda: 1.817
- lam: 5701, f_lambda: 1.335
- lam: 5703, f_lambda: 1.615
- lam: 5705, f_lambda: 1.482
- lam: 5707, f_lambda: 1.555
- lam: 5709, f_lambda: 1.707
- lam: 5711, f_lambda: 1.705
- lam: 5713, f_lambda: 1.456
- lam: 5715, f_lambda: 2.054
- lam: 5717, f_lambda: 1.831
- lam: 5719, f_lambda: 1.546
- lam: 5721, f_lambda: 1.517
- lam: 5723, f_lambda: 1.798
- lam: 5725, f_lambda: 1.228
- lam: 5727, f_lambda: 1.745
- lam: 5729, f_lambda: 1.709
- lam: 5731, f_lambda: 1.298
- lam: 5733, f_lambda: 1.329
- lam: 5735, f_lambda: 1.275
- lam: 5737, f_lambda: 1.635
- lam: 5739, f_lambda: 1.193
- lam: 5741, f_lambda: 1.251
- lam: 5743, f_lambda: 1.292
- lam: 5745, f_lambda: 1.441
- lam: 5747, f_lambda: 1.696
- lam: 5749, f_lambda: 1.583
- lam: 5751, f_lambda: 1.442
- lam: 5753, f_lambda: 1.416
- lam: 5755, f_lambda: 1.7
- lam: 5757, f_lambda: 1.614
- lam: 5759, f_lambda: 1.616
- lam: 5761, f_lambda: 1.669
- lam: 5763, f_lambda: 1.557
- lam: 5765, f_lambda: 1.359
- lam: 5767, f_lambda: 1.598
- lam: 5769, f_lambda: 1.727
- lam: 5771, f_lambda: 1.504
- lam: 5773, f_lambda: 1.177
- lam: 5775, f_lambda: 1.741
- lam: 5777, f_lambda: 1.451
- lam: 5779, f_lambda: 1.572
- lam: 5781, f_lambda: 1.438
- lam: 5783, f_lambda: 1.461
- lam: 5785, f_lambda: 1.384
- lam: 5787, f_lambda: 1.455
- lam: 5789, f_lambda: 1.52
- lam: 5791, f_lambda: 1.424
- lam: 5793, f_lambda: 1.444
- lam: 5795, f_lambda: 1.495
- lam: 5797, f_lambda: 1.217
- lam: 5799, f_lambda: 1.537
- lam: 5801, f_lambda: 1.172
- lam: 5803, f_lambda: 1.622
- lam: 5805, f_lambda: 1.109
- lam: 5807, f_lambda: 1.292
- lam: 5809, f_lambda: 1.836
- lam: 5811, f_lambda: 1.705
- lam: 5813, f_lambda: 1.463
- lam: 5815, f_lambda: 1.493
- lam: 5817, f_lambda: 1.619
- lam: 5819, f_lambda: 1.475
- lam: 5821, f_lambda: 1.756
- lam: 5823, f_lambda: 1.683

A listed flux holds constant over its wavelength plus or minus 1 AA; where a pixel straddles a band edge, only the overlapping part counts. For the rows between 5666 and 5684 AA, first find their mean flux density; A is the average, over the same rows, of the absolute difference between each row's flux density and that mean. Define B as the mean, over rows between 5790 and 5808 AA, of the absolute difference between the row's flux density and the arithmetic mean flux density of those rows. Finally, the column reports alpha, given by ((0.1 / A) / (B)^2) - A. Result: 20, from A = 0.21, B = 0.15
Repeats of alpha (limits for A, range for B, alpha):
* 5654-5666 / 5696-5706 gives 25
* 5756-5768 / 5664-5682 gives 28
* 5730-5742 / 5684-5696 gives 10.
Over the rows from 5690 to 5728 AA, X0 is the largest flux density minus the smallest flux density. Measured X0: 0.83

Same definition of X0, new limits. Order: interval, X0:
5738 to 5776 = 0.56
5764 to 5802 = 0.57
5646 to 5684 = 1.32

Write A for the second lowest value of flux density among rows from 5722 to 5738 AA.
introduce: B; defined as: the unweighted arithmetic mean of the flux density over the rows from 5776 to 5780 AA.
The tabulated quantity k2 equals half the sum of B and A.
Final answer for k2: 1.39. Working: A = 1.275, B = 1.51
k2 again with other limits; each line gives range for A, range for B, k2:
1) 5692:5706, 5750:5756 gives 1.50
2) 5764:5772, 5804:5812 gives 1.49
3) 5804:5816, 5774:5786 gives 1.40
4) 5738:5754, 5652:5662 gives 1.27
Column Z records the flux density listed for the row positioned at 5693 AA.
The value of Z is 1.923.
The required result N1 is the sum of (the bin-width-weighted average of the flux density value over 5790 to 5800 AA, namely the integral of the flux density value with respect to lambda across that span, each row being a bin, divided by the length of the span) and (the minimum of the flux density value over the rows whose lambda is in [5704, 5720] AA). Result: 2.88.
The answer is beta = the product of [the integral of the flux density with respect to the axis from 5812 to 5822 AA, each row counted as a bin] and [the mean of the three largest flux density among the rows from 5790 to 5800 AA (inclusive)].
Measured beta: 23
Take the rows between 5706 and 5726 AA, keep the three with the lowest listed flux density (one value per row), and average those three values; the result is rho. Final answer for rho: 1.40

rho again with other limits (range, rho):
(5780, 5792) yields 1.42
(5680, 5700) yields 1.34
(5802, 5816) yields 1.29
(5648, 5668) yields 1.12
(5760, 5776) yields 1.35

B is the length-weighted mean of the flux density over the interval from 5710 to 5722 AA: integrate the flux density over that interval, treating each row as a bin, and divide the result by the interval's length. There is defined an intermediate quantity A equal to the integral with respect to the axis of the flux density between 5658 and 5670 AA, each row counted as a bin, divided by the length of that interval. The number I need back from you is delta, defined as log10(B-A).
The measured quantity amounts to -0.7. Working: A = 1.48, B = 1.68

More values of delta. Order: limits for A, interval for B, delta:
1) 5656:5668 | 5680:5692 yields -0.7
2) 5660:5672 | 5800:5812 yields -2.6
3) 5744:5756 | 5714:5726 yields -0.9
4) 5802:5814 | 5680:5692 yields -0.9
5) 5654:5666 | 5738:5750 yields -1.1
